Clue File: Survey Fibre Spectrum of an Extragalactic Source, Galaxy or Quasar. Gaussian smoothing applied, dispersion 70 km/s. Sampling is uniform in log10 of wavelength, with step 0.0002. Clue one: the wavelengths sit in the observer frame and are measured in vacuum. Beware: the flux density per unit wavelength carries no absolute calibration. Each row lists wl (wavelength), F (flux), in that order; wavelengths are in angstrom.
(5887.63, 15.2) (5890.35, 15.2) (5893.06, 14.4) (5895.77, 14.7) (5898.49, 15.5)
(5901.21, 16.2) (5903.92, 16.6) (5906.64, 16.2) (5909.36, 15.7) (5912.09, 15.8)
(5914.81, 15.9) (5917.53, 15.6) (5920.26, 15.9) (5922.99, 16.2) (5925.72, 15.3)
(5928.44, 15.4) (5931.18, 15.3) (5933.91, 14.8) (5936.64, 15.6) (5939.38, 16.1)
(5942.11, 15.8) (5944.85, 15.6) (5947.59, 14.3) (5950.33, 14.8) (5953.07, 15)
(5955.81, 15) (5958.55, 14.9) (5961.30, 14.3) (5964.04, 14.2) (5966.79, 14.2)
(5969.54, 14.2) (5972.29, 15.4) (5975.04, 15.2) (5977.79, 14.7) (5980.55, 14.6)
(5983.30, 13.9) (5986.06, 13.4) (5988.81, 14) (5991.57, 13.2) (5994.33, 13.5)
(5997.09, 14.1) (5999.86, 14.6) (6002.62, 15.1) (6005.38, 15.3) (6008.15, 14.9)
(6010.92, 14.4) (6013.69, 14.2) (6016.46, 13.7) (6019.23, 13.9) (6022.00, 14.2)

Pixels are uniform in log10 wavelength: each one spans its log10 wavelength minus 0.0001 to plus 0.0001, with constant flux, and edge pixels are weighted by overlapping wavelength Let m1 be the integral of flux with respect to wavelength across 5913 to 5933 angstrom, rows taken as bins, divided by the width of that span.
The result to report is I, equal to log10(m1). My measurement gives 1.19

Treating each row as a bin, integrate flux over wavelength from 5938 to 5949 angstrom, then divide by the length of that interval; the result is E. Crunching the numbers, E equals 15.4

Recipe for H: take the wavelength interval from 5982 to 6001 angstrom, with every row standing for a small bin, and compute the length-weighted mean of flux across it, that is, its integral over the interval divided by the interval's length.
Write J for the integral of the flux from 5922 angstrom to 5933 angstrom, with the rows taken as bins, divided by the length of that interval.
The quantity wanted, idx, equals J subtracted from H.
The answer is -1.7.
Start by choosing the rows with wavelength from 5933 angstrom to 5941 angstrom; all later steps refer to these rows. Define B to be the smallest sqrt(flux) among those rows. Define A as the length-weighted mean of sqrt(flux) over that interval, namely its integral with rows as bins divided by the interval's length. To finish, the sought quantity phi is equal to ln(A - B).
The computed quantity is -2.3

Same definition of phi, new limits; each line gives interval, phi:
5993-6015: -2.0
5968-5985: -2.3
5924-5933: -5.2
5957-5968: -3.6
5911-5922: -3.6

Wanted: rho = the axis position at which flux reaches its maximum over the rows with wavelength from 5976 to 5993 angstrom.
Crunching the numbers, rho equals 5977.79 angstrom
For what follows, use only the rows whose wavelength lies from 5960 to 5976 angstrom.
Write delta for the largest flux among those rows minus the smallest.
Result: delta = 1.20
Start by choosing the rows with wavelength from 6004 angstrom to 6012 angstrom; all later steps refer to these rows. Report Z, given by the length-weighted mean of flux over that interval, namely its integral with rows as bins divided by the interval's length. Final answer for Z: 14.9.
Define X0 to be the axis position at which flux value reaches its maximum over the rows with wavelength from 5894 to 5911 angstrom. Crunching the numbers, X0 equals 5903.92 angstrom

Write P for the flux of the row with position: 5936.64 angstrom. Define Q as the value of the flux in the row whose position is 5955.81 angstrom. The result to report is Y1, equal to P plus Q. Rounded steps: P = 15.6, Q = 15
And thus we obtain 30.6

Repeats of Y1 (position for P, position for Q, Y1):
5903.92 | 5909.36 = 32.3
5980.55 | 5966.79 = 28.8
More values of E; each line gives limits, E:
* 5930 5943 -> 15.5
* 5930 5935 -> 15.1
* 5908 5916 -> 15.8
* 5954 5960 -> 14.9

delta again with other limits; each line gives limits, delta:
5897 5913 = 1.10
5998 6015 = 1.10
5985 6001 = 1.40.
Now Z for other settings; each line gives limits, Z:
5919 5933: 15.6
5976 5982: 14.7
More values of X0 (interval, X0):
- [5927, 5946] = 5939.38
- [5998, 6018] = 6005.38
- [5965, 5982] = 5972.29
